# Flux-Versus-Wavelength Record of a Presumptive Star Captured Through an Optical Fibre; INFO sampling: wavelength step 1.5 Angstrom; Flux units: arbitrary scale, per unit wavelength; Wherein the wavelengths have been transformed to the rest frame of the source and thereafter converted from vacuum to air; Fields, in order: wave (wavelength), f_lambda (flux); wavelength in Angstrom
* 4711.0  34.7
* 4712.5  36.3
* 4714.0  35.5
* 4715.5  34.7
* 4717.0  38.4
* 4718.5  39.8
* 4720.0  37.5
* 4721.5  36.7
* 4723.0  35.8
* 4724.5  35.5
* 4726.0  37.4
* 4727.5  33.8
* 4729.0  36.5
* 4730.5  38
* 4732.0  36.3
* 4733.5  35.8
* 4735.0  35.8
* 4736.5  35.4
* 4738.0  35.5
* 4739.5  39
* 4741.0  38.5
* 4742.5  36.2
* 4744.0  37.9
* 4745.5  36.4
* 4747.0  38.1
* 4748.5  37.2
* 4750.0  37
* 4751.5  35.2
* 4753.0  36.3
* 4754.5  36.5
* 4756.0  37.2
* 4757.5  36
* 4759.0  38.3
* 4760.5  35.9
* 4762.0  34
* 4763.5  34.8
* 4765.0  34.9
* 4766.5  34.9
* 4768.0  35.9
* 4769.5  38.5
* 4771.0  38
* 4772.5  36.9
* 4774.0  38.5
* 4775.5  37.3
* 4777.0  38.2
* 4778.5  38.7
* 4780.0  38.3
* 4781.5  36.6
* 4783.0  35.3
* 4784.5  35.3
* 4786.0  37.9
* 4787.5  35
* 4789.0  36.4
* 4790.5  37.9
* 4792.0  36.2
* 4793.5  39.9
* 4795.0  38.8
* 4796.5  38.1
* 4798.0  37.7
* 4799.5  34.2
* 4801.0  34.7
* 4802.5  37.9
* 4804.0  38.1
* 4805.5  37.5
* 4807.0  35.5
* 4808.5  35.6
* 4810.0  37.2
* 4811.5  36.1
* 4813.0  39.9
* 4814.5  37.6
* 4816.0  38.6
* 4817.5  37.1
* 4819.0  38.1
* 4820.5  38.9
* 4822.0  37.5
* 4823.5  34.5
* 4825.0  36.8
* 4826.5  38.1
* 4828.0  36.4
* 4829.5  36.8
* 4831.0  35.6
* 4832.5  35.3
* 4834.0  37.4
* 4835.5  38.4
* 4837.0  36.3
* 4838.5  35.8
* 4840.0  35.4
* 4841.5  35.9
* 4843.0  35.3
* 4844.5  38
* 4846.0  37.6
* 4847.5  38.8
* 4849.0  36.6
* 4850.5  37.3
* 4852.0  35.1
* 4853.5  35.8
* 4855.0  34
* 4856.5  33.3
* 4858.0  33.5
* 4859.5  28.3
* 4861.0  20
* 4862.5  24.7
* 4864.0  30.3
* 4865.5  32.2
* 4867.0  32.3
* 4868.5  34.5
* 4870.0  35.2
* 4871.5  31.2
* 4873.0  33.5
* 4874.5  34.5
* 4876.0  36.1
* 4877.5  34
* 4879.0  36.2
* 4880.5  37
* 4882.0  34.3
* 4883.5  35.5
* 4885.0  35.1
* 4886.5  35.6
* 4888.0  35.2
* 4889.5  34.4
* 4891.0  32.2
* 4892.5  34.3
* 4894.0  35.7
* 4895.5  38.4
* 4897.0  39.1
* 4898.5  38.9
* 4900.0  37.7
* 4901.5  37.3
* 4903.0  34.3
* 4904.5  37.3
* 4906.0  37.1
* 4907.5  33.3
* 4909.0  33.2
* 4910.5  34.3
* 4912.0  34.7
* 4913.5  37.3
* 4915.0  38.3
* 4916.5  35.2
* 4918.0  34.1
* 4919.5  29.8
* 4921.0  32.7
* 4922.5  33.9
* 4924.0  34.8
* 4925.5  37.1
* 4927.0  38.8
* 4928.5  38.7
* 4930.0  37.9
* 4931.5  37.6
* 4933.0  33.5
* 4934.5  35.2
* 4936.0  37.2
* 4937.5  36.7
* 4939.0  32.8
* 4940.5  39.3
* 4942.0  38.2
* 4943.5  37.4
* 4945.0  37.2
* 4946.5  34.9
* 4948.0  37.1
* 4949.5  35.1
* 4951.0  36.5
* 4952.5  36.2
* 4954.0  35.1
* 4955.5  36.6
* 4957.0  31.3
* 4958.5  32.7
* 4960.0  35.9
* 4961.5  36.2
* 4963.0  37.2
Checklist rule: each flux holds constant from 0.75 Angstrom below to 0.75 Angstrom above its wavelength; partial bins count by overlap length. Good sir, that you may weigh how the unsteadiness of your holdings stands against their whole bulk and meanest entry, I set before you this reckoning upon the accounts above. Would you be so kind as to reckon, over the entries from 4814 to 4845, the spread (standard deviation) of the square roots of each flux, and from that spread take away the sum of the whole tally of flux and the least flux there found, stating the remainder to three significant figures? -808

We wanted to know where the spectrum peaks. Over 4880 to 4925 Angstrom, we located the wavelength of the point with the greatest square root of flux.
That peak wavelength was 4897.0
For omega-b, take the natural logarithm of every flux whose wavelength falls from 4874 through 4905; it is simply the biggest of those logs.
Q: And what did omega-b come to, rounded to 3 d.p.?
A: 3.666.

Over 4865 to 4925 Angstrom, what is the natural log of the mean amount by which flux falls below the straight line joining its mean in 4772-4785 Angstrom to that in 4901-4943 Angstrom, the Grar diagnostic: 0.0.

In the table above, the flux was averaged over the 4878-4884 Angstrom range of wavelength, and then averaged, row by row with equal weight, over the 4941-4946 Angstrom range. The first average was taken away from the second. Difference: 1.9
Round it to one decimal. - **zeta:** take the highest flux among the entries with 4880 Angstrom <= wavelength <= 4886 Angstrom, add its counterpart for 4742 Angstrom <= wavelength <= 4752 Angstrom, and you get 75.1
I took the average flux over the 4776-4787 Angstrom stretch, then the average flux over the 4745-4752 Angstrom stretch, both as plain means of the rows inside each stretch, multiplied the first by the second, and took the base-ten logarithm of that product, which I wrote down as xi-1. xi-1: 3.14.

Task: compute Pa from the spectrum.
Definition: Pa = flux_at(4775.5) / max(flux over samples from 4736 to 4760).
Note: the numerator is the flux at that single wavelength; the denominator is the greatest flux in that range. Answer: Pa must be 0.96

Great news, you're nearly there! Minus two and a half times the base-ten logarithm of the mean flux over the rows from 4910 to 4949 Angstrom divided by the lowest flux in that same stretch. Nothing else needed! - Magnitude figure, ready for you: -0.20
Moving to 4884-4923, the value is -0.19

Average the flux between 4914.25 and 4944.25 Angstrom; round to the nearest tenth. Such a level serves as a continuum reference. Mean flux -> 36.0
